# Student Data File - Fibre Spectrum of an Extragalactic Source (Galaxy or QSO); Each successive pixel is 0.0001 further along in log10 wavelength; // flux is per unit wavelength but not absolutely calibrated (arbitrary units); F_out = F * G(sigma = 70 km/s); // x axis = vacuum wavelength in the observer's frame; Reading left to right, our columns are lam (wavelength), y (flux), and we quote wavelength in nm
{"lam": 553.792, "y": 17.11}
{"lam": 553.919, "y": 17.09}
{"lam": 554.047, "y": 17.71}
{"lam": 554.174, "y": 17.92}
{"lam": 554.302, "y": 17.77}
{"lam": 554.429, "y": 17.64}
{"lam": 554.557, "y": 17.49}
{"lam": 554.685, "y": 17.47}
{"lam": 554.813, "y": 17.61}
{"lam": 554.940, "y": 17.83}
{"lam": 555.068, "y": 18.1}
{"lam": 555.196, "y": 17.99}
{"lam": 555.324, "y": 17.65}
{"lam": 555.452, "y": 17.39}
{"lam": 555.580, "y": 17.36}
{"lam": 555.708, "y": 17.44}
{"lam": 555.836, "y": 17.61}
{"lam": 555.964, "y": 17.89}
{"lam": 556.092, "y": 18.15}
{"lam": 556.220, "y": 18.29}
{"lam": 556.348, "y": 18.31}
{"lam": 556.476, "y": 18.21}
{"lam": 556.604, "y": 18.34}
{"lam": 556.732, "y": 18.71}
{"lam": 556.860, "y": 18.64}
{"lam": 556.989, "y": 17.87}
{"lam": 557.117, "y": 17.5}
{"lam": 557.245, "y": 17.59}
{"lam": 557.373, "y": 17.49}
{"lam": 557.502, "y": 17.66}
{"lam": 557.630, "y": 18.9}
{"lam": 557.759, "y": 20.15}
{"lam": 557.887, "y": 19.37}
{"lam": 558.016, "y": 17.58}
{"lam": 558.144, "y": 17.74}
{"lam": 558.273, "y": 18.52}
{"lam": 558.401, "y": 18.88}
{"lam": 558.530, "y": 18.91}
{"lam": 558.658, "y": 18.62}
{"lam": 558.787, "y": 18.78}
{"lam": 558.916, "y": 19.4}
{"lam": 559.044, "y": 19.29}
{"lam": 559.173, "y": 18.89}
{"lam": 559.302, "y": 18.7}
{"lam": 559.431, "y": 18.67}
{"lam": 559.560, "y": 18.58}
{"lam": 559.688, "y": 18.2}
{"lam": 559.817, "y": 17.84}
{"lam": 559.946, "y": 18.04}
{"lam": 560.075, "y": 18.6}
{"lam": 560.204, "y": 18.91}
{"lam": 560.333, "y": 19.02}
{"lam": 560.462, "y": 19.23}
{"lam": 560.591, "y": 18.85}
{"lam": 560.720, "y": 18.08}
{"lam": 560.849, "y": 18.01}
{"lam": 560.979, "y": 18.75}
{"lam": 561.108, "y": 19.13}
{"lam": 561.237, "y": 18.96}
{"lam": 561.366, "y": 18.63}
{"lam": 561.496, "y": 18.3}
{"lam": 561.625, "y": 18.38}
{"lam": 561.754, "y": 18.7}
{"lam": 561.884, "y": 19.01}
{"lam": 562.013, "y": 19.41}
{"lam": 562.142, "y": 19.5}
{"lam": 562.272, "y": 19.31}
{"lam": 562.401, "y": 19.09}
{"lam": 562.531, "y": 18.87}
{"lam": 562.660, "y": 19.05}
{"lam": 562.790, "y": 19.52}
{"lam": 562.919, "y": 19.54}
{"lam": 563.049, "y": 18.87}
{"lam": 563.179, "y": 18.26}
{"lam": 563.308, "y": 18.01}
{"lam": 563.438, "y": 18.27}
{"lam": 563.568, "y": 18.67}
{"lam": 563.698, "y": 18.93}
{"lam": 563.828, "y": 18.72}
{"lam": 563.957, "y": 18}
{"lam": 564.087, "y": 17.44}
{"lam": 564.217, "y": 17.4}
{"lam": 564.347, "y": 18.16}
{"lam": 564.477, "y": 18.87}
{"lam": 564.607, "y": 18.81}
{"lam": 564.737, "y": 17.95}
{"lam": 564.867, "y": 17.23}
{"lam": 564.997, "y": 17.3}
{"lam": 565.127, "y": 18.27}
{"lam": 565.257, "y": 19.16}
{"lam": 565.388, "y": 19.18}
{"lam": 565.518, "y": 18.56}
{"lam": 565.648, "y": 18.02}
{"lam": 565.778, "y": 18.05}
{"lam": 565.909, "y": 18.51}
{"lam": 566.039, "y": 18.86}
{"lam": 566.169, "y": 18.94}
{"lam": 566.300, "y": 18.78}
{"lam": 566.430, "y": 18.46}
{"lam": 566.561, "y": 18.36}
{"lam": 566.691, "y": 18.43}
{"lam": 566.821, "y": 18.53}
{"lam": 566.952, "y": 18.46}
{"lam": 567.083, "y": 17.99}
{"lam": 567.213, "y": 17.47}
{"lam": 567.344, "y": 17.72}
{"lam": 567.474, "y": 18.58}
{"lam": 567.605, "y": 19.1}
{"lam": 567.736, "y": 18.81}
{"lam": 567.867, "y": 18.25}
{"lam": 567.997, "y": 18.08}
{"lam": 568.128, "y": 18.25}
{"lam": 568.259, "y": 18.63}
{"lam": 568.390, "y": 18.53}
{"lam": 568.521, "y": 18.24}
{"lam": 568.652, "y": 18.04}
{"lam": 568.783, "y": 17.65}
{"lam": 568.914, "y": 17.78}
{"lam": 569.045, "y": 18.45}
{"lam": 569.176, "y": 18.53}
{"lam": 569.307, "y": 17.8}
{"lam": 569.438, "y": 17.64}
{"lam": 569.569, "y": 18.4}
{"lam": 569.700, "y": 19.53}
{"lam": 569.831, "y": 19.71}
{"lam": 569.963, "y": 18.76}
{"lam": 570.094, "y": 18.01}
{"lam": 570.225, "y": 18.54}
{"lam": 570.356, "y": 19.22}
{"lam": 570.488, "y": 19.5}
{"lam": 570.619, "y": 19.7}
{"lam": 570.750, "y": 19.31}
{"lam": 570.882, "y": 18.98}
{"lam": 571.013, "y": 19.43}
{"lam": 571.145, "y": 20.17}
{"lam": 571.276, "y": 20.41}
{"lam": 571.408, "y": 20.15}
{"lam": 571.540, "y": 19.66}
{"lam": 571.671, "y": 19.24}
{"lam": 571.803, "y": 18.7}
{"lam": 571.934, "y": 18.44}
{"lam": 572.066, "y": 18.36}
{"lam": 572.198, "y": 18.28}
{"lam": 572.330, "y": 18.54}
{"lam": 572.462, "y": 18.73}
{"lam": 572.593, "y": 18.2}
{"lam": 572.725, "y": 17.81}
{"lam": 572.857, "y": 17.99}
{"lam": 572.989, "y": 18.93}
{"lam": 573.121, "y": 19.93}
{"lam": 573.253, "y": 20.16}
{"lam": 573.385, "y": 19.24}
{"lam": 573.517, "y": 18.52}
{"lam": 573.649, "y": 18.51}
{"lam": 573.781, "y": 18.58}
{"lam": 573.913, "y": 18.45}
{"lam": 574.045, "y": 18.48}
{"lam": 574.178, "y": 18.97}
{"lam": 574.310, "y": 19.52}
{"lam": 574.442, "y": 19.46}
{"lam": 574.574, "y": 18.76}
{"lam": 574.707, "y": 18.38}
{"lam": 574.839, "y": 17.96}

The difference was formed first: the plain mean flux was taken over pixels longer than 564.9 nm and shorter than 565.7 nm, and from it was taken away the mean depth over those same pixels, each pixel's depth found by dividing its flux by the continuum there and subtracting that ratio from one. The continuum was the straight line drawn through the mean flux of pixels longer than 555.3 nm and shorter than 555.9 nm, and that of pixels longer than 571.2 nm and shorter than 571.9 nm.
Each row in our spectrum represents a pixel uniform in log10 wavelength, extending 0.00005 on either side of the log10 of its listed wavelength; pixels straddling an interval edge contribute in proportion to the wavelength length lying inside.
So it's 18.4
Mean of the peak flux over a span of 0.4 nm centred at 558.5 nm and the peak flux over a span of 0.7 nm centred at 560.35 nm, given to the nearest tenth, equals 19.1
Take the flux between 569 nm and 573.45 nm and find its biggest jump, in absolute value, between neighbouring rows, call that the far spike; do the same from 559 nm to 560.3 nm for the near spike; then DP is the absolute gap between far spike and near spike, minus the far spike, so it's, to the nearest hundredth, -0.56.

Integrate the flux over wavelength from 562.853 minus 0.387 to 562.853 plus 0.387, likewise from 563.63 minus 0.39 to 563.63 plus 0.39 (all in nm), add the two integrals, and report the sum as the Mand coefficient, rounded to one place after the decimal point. 29.1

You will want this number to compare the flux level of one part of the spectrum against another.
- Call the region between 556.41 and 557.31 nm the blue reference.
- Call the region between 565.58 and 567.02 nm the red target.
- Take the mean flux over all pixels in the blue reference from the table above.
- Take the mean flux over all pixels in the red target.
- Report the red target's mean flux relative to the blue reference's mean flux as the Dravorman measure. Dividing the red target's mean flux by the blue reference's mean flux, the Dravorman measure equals 1.02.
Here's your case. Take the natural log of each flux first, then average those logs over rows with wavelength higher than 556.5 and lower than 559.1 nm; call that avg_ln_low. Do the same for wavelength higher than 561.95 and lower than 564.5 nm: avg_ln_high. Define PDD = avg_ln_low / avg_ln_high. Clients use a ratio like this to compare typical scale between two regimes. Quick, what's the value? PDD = 1.00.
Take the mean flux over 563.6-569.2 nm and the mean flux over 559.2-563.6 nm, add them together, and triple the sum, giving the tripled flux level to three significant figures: 111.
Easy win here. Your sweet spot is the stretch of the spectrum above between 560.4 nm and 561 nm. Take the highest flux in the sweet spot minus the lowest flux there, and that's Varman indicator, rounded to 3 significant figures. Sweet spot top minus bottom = 1.22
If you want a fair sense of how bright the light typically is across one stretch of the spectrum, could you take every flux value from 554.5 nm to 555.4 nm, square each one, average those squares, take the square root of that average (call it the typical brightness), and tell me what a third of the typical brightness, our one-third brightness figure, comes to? 5.91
